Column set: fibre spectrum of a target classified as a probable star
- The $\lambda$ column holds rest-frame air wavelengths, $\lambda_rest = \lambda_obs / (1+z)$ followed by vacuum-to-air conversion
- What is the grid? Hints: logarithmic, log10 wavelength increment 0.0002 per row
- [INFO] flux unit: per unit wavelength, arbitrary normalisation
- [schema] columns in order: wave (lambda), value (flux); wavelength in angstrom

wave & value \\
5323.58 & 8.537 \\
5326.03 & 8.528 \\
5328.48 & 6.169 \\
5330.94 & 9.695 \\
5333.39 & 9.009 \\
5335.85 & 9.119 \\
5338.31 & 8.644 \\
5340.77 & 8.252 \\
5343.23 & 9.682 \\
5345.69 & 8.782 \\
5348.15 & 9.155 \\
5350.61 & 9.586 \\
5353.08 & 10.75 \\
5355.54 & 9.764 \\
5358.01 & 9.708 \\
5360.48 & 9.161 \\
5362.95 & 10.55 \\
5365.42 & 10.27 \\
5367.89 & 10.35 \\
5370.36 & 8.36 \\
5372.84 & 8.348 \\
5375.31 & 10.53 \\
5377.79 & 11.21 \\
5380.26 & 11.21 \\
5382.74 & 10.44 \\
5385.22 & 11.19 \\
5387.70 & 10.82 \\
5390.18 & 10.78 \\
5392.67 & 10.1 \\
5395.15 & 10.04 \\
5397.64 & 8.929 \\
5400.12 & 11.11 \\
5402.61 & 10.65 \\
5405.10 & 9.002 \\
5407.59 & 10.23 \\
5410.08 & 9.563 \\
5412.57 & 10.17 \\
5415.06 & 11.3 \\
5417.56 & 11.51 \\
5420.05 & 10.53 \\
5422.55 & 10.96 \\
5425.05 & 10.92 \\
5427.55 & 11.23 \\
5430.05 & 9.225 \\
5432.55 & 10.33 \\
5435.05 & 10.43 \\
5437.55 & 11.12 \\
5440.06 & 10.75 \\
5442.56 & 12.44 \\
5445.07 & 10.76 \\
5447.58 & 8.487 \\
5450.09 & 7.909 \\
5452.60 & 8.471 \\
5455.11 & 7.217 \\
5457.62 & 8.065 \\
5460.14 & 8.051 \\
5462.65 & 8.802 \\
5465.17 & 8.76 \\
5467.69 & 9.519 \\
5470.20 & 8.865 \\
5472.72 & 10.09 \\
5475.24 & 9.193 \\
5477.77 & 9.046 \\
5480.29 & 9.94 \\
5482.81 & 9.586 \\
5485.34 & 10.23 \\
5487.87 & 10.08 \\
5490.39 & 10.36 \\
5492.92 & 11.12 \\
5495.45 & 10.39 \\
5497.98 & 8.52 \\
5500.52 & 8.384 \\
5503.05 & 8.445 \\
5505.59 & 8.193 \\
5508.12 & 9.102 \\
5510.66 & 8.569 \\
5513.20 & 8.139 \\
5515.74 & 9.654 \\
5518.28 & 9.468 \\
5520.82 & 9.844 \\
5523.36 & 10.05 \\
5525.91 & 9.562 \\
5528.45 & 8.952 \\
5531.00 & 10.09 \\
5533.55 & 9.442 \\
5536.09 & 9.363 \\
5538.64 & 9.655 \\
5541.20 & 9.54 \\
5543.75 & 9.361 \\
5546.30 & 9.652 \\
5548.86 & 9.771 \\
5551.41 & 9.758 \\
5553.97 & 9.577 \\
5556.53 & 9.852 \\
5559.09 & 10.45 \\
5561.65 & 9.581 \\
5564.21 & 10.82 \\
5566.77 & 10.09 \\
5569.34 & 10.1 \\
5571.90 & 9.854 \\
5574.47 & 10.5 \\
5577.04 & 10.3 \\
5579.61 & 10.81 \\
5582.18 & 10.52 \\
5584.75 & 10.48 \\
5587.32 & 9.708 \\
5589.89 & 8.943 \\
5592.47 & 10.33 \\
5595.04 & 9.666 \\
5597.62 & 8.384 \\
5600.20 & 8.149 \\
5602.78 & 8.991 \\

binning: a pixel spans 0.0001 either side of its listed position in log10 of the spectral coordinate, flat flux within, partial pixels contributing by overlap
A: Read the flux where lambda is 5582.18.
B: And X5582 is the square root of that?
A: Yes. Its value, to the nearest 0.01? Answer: 3.24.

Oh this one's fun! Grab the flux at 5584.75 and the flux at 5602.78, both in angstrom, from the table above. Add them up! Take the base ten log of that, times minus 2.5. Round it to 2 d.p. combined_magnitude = -3.22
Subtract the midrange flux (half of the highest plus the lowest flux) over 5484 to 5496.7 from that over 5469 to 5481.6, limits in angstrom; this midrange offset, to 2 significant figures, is -1.1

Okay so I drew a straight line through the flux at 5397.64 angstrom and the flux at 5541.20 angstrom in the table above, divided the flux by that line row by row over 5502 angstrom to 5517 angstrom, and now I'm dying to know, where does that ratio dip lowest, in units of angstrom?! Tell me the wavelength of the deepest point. 5513.20 angstrom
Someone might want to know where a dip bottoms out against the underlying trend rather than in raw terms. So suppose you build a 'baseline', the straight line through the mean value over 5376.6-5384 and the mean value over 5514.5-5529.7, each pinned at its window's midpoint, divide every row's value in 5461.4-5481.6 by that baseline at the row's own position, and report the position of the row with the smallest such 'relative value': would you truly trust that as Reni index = 5465.17 angstrom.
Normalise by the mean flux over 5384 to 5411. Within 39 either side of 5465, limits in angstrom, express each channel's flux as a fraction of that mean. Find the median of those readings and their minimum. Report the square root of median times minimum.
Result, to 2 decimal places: 0.81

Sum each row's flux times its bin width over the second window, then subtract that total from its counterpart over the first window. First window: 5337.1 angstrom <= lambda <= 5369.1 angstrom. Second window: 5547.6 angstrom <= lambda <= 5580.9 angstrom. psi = -30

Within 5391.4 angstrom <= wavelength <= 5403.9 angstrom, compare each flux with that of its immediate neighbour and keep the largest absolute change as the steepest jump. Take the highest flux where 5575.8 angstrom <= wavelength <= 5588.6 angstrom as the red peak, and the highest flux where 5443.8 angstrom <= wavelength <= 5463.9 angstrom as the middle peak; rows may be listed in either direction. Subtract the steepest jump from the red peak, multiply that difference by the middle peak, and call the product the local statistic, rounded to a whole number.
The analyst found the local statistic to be 93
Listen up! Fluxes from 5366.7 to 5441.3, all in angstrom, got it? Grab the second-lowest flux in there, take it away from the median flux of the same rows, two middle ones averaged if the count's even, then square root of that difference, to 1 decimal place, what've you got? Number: 1.5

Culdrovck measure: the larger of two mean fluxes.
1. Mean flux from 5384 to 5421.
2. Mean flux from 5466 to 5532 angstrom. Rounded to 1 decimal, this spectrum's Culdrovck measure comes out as 10.4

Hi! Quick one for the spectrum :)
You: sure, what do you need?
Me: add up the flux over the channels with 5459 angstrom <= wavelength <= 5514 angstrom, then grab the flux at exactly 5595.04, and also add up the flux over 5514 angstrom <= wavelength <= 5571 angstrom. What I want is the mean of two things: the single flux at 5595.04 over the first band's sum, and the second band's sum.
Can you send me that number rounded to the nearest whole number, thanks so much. 107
